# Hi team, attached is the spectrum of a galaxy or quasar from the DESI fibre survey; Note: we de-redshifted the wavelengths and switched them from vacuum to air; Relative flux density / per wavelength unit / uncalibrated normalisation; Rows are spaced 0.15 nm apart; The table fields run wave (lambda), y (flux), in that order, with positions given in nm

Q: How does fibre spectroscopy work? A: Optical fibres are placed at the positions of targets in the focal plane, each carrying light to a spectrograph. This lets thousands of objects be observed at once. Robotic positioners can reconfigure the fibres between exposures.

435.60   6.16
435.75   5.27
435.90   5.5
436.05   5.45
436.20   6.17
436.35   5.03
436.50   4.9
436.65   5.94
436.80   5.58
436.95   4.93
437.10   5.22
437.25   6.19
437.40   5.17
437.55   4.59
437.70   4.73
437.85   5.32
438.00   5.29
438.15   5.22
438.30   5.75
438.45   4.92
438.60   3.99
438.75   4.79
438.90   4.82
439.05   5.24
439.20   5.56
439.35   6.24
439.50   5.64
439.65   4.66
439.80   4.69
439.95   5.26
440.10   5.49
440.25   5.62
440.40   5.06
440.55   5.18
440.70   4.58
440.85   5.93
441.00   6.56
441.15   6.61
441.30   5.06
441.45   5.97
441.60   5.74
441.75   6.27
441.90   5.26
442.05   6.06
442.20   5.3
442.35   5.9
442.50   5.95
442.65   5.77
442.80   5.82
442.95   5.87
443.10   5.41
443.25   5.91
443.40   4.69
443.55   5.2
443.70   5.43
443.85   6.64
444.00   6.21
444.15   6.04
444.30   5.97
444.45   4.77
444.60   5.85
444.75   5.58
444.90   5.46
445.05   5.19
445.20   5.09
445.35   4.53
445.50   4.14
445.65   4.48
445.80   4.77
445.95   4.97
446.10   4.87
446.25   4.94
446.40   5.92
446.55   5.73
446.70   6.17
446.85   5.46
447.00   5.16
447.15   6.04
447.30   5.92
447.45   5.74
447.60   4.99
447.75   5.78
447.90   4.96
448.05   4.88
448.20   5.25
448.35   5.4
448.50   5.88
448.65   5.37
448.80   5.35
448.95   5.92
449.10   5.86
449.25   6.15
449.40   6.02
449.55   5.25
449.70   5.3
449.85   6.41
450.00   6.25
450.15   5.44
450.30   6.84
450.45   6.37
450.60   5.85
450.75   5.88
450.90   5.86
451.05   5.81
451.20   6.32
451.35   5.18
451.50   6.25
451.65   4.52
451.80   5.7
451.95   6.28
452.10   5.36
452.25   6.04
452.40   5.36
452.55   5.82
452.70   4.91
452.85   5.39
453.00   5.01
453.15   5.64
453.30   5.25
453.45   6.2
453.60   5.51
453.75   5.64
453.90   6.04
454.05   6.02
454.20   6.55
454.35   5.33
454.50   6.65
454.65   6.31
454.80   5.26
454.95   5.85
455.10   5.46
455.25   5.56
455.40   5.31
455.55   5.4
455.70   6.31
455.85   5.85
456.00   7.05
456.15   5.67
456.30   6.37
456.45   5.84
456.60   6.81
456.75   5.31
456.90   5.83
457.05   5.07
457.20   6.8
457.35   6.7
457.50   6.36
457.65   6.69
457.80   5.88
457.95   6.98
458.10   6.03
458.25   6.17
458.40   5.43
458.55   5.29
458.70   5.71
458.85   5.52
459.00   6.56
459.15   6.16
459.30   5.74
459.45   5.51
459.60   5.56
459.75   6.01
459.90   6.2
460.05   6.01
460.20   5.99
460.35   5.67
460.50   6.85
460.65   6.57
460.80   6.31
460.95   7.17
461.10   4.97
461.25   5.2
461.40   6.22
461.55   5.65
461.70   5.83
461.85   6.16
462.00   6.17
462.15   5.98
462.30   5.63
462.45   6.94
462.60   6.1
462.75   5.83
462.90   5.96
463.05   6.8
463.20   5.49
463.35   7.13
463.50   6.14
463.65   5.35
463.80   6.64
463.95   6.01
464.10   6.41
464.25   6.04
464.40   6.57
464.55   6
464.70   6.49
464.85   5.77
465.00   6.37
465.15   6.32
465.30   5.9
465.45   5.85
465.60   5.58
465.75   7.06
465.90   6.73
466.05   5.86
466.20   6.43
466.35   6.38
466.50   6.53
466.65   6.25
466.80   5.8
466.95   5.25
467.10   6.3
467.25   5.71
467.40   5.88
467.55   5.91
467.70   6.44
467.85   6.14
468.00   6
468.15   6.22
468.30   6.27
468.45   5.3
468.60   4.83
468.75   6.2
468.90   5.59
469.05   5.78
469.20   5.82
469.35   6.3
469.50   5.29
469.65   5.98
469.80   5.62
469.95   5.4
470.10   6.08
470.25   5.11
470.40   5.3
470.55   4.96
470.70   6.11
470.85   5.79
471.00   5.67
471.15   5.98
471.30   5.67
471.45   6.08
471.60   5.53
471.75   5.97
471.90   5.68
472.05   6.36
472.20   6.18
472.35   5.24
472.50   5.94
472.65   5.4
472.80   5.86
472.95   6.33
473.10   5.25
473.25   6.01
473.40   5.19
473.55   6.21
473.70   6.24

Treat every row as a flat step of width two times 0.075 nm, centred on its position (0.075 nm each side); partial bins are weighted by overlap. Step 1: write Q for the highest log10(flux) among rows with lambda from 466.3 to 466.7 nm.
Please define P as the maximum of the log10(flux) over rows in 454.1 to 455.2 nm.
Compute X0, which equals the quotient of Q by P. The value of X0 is 0.99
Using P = 0.823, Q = 0.81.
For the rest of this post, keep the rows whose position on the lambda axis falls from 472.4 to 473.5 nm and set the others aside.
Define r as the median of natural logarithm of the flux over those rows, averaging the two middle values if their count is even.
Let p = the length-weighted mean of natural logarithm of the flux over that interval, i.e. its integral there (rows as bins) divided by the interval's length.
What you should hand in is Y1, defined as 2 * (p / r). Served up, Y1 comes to 1.97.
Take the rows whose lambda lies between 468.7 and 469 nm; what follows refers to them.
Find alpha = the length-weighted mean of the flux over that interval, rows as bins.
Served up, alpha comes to 5.86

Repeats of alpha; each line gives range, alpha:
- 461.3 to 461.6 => 5.90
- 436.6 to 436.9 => 5.68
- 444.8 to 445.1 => 5.36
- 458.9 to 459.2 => 6.31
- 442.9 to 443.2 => 5.64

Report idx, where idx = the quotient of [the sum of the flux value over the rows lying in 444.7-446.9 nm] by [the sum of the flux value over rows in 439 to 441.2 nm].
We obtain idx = 0.94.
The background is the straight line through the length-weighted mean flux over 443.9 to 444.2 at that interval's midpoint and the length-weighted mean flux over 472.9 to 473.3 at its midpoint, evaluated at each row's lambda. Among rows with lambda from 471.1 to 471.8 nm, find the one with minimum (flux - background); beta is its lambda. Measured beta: 471.60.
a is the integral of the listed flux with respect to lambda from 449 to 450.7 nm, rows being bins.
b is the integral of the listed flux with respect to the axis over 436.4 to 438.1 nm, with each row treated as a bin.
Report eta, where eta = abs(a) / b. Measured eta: 1.14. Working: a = 10.2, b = 8.9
